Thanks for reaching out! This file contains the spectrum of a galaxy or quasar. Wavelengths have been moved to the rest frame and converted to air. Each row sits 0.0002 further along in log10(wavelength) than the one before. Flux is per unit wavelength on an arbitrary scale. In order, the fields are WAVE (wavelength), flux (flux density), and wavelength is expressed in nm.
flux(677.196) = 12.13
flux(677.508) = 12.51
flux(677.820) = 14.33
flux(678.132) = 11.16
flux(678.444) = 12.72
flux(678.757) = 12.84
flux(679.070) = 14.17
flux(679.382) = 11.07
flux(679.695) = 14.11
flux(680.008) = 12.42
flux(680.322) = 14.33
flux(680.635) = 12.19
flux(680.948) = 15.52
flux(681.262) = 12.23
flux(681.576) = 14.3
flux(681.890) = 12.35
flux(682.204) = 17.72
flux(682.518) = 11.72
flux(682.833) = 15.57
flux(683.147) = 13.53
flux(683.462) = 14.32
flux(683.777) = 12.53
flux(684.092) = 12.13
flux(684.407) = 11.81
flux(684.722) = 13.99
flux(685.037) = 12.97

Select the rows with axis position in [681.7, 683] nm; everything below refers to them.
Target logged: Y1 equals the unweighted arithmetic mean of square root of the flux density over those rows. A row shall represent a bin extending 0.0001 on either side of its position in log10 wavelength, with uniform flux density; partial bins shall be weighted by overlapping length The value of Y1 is 3.77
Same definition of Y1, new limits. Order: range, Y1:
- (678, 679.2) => 3.56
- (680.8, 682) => 3.68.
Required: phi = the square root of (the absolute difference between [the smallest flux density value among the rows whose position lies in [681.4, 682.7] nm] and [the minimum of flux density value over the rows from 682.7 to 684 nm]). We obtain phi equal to 0.90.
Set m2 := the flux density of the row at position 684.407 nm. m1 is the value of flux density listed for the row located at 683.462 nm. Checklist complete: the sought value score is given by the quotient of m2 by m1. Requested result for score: 0.82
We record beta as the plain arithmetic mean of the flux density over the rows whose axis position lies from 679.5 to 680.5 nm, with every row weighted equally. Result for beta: 13.62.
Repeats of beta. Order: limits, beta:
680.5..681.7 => 13.56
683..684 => 13.46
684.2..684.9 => 12.90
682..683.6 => 14.57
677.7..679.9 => 12.91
